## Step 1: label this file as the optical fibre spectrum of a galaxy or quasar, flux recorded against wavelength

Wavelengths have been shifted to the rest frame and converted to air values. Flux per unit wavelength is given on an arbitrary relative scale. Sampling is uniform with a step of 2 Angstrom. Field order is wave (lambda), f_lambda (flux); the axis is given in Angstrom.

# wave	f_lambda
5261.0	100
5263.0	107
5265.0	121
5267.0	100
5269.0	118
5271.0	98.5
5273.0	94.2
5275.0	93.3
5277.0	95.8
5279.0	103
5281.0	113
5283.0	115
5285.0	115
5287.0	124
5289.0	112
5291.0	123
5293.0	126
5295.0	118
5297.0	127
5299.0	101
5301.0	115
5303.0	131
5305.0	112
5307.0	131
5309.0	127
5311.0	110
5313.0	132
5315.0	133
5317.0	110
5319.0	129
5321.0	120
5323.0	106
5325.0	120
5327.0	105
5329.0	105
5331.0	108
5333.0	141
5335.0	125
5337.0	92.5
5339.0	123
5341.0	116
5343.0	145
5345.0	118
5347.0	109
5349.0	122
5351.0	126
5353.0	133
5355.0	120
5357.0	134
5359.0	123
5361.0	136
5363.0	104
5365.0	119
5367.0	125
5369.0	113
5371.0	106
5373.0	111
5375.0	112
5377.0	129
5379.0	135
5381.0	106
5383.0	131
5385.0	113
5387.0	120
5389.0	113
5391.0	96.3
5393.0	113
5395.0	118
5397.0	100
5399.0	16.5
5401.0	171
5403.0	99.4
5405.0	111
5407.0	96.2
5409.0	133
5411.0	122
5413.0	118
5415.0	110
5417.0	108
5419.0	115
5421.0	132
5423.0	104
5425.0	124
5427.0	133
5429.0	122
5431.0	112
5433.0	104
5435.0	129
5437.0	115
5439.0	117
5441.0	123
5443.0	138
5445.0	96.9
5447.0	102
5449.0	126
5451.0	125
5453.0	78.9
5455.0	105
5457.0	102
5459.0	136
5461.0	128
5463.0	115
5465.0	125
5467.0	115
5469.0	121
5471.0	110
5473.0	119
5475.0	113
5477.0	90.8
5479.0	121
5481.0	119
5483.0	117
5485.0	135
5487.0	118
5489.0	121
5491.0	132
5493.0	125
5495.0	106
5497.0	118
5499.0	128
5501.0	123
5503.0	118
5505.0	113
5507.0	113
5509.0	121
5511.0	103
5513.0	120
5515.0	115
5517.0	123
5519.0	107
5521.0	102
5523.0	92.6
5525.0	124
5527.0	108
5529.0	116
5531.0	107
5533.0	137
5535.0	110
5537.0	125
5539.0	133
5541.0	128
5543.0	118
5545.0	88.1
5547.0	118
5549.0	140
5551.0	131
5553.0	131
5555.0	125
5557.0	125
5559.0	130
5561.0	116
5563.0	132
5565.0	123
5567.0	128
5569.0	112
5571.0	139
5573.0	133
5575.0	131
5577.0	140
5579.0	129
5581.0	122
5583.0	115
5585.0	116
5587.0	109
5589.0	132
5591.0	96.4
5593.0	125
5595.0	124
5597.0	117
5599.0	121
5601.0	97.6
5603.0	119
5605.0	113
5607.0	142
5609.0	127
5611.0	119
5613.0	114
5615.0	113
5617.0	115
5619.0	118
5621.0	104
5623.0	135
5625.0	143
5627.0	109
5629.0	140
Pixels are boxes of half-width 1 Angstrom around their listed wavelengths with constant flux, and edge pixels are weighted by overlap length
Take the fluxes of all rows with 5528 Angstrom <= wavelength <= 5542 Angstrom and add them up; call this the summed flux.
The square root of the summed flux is 29.3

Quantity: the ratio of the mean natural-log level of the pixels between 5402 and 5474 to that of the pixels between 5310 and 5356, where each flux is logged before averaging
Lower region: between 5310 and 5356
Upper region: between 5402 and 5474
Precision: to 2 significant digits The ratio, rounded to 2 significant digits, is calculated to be 0.99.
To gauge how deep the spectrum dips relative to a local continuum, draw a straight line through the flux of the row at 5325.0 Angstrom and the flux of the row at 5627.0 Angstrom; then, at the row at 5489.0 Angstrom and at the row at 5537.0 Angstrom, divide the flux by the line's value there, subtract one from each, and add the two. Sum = 0.17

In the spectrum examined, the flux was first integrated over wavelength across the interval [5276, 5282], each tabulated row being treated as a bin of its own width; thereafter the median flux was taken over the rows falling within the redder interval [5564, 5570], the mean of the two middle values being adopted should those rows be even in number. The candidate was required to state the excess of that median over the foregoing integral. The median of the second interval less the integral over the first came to -501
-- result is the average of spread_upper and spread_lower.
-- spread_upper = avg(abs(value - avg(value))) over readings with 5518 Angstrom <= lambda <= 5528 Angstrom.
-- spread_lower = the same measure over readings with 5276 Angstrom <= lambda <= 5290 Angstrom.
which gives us 7.1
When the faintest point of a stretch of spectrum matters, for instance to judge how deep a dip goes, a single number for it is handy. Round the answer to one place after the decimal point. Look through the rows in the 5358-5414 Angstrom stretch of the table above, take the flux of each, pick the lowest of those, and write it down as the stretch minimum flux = 16.5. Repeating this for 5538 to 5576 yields 88.1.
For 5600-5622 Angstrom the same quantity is 97.6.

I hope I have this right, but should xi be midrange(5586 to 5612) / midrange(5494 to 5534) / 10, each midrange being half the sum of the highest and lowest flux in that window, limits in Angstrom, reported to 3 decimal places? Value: 0.104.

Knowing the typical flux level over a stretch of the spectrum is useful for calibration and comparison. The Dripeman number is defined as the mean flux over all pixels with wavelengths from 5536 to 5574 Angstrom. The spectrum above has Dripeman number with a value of 125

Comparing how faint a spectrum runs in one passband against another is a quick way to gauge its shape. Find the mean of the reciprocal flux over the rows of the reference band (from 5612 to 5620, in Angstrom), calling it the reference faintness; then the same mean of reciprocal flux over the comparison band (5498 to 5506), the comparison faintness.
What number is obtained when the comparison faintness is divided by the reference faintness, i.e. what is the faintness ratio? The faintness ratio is 0.96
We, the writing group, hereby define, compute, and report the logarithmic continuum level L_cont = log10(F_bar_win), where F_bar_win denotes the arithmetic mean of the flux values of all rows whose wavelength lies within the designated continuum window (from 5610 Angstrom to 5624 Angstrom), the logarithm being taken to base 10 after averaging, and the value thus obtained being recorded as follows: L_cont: 2.07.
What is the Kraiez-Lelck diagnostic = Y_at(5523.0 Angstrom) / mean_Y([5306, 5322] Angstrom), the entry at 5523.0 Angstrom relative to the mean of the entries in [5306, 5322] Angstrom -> 0.75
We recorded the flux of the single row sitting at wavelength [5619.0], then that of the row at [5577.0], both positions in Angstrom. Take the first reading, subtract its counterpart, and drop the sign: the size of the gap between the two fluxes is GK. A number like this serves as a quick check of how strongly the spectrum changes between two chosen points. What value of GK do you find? 22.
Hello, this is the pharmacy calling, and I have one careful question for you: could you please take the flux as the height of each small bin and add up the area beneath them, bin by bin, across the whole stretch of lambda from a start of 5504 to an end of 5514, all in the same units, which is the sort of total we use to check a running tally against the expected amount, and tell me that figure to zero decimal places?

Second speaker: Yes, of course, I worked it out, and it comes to 1140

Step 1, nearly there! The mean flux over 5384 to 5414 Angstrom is 109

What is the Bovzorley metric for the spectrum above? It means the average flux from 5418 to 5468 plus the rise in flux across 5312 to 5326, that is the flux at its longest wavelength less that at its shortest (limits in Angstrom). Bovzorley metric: 105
